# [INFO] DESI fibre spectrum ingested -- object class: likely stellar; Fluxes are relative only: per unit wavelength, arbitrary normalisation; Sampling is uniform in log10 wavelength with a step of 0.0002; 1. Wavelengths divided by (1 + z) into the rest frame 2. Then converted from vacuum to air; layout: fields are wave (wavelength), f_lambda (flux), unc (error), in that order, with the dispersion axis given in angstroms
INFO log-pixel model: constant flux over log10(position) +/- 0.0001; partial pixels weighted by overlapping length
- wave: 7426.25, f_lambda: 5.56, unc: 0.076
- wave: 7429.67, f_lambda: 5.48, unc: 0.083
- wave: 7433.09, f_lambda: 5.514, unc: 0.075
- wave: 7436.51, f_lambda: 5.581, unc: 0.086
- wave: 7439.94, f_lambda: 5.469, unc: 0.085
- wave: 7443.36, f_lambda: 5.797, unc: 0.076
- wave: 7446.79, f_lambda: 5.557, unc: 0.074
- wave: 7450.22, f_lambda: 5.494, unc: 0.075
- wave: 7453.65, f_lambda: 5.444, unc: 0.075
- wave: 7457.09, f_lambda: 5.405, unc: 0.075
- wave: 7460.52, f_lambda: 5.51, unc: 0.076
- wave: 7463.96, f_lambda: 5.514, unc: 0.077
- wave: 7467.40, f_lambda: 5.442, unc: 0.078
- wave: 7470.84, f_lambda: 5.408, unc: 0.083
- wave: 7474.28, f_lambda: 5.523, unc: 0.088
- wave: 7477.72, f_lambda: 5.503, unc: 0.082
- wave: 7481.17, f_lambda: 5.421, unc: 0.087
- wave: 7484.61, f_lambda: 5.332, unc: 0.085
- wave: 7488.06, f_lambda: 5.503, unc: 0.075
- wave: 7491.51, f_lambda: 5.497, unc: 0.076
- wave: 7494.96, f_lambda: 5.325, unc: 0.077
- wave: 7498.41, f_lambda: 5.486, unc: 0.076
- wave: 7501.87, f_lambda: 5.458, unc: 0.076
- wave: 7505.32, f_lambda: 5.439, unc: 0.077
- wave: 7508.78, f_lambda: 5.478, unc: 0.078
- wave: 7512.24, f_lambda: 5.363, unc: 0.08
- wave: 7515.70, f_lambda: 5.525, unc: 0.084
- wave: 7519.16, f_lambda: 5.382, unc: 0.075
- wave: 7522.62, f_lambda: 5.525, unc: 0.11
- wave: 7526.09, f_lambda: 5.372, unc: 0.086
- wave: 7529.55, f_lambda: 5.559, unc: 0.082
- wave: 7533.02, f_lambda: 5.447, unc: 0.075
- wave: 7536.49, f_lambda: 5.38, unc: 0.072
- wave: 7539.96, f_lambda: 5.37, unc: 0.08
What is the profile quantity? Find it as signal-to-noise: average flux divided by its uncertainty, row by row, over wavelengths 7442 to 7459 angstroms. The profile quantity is 74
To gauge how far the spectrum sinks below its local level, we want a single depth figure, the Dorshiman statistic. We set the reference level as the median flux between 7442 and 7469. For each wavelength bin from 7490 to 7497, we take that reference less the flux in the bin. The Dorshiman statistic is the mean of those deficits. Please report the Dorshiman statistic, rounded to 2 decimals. 0.09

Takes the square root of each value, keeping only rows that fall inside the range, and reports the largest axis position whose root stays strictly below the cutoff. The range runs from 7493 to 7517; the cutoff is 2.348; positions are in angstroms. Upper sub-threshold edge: 7512.24 angstroms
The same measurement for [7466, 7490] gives 7488.06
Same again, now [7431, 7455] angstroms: 7453.65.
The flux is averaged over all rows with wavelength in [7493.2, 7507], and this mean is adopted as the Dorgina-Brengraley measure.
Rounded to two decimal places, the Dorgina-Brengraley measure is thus 5.43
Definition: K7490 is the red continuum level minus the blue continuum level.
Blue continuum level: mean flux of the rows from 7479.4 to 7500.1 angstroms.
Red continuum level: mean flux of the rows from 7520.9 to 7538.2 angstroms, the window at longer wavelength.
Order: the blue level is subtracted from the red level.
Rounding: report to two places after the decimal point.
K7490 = 0.03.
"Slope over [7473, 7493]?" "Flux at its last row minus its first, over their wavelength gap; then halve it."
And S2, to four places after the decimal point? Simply -0.0008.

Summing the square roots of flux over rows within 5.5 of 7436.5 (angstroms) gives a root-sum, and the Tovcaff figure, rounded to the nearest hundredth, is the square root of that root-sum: 2.66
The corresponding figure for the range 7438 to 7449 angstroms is 2.67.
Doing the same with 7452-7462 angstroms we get 2.65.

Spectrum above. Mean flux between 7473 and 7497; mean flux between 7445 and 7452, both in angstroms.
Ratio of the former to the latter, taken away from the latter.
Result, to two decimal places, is 4.54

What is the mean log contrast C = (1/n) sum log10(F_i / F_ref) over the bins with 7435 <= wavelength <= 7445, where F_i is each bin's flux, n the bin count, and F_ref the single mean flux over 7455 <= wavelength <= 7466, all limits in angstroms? 0.011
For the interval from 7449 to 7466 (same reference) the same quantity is 0.000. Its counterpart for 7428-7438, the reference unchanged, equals 0.004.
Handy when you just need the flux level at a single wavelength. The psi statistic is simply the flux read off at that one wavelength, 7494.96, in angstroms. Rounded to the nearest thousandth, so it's 5.325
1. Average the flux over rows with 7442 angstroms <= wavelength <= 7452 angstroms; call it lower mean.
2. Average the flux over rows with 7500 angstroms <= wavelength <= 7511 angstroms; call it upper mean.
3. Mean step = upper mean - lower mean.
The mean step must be -0.16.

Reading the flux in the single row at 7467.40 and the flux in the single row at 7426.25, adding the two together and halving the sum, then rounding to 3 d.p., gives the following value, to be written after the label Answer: 5.501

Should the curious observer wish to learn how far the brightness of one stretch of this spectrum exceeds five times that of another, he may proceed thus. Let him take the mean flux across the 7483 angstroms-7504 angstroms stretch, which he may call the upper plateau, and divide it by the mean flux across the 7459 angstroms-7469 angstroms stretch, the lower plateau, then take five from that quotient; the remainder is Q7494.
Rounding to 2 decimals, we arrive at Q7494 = -4.01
